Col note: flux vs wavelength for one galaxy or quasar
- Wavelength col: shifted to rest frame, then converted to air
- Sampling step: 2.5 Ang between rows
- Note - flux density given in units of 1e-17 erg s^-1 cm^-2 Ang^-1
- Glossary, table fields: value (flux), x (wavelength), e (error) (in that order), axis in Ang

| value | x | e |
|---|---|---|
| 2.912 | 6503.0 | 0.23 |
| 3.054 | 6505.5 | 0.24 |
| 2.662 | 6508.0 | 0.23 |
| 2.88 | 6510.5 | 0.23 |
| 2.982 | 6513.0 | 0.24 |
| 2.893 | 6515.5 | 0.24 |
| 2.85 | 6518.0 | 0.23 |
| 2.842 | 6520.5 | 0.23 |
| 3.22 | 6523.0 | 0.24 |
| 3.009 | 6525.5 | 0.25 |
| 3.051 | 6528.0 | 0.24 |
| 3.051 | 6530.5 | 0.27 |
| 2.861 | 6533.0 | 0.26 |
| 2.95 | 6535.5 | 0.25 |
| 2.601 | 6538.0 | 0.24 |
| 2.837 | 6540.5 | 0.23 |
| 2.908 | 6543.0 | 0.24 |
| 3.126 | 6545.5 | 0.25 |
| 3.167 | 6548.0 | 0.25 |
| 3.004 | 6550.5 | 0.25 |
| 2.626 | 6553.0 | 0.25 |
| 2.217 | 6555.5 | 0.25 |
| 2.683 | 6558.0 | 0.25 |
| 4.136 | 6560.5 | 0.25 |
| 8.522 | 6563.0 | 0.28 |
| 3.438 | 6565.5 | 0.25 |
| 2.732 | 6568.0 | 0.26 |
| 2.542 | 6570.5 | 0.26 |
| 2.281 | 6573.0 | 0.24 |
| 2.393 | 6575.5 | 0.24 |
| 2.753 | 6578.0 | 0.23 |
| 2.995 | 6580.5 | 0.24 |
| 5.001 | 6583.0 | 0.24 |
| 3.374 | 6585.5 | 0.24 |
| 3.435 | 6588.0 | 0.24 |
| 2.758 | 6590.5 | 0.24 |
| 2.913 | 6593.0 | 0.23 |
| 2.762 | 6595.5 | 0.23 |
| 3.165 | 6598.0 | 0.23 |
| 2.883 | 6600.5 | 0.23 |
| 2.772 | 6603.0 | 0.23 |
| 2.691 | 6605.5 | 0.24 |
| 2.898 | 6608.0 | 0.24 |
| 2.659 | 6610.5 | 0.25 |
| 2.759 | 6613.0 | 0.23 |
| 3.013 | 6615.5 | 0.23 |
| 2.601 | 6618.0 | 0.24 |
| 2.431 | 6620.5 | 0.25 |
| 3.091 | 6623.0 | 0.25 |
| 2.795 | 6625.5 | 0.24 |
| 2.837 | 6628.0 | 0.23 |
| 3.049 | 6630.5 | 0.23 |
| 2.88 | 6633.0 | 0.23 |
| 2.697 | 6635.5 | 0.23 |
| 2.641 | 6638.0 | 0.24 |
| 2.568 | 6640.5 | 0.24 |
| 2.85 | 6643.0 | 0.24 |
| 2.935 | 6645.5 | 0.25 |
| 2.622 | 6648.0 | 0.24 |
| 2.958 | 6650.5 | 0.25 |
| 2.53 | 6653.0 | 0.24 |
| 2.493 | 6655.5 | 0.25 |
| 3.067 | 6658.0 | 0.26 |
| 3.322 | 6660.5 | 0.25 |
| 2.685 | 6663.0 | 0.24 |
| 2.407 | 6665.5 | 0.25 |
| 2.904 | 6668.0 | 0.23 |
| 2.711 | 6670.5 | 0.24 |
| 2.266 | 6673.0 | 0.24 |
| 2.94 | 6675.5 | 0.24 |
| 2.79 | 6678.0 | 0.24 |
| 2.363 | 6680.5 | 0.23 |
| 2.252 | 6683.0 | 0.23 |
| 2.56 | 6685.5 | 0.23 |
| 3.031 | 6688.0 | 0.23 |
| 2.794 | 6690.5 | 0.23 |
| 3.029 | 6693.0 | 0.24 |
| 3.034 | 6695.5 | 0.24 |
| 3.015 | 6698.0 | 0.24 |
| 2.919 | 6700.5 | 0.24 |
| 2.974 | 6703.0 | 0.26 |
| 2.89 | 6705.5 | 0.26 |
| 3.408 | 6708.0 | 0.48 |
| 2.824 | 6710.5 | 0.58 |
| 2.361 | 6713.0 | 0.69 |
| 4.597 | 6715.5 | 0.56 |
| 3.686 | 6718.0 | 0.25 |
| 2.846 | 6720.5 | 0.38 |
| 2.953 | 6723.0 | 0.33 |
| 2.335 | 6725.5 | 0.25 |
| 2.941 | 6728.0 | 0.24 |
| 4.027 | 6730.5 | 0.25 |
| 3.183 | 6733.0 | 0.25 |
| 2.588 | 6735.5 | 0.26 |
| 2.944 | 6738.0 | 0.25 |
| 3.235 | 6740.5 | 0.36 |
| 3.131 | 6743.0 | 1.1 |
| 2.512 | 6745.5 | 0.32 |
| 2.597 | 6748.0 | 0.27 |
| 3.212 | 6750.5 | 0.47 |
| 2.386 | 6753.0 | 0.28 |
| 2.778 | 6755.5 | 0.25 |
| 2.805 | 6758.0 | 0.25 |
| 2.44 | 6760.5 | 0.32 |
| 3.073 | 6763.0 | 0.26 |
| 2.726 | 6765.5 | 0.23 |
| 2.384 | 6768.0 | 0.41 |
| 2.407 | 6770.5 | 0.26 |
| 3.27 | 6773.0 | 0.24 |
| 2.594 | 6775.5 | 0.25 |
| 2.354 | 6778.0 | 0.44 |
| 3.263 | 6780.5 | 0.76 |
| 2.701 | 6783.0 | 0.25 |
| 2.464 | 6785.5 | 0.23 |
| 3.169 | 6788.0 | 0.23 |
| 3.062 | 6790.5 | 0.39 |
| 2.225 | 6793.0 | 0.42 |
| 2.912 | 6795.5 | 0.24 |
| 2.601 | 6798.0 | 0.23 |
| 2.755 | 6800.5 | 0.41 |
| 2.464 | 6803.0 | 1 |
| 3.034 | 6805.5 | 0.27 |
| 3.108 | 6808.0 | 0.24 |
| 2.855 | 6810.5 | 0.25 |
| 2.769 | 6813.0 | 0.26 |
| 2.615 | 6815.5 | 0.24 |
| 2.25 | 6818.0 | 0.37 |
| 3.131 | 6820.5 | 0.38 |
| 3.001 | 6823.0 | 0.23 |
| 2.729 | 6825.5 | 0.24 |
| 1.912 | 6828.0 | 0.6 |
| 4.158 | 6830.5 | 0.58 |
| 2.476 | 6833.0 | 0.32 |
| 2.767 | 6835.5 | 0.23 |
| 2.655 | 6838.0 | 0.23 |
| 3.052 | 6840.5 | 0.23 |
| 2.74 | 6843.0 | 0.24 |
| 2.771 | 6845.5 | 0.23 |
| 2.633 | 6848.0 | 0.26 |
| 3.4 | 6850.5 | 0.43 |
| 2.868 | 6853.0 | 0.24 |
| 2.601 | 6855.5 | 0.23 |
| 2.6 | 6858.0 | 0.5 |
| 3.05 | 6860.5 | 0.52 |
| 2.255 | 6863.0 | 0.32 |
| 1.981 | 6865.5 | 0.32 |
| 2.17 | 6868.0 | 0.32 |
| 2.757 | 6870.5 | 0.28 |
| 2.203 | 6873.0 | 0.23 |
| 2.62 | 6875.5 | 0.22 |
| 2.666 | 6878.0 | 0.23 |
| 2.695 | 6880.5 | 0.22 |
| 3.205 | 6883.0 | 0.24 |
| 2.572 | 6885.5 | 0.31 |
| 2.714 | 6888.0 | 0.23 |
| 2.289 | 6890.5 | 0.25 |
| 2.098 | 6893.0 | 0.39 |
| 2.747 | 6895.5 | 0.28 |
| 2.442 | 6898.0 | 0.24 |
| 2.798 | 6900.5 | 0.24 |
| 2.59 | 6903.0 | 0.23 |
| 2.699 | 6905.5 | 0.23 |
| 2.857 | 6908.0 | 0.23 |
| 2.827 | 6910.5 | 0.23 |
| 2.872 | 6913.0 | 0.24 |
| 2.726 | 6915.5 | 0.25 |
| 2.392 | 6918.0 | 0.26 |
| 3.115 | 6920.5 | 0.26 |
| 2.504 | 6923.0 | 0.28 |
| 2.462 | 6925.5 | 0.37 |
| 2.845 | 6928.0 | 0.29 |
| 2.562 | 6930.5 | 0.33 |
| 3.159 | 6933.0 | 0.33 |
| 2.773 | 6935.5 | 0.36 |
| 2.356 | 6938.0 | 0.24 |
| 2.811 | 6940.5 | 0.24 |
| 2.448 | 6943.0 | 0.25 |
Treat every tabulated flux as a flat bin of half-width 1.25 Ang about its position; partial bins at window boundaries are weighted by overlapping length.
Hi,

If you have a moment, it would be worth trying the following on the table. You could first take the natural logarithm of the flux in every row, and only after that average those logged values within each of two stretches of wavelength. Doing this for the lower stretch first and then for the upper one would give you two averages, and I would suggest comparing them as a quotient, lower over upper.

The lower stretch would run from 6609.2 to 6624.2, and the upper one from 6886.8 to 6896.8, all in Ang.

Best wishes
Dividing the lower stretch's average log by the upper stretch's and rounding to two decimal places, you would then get 1.13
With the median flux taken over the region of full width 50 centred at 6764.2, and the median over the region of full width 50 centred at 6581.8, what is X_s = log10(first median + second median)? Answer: 0.744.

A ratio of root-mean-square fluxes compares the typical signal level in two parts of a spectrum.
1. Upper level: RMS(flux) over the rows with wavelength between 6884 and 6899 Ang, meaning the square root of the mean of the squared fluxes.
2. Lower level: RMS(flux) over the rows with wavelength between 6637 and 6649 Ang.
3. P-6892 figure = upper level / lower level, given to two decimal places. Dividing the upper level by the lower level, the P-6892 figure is 0.91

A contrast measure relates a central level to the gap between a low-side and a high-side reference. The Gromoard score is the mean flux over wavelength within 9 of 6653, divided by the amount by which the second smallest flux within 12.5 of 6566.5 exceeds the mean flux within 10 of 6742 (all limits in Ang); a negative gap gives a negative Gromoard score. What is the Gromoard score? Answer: -4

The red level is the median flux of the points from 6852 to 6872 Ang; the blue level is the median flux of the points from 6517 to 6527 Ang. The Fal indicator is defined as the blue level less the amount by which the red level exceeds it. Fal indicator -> 3.26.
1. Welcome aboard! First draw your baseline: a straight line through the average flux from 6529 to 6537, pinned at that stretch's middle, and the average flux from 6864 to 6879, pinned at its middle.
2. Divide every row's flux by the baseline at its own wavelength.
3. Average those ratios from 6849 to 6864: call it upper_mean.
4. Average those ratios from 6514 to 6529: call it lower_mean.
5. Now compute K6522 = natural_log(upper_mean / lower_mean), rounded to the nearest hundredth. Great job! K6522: 0.14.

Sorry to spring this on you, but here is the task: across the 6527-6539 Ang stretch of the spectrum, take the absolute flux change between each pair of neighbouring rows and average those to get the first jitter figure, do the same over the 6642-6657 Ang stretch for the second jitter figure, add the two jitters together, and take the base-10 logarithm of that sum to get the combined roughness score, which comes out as -0.40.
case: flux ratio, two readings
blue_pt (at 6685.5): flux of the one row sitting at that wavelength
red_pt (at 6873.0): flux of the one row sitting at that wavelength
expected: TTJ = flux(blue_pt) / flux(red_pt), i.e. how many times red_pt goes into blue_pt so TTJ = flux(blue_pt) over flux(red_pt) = 1.16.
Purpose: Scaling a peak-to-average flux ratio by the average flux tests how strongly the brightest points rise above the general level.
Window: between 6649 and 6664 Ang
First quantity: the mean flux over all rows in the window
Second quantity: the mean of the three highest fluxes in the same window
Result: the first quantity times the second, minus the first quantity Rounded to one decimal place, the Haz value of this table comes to 6.0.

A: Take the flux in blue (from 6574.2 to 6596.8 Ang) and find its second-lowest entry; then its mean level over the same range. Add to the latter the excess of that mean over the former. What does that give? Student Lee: 3.55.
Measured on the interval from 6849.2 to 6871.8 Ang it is 3.09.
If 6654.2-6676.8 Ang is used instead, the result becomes 3.10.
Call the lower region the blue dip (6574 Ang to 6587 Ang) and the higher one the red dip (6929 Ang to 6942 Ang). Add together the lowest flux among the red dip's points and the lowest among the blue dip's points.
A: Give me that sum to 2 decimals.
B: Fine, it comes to 4.75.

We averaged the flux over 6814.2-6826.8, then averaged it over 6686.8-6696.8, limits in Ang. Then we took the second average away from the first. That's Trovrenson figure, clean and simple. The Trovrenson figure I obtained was -0.23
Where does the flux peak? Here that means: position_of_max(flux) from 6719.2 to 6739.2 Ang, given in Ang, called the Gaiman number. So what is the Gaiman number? 6730.5 Ang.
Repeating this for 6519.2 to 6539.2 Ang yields 6523.0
